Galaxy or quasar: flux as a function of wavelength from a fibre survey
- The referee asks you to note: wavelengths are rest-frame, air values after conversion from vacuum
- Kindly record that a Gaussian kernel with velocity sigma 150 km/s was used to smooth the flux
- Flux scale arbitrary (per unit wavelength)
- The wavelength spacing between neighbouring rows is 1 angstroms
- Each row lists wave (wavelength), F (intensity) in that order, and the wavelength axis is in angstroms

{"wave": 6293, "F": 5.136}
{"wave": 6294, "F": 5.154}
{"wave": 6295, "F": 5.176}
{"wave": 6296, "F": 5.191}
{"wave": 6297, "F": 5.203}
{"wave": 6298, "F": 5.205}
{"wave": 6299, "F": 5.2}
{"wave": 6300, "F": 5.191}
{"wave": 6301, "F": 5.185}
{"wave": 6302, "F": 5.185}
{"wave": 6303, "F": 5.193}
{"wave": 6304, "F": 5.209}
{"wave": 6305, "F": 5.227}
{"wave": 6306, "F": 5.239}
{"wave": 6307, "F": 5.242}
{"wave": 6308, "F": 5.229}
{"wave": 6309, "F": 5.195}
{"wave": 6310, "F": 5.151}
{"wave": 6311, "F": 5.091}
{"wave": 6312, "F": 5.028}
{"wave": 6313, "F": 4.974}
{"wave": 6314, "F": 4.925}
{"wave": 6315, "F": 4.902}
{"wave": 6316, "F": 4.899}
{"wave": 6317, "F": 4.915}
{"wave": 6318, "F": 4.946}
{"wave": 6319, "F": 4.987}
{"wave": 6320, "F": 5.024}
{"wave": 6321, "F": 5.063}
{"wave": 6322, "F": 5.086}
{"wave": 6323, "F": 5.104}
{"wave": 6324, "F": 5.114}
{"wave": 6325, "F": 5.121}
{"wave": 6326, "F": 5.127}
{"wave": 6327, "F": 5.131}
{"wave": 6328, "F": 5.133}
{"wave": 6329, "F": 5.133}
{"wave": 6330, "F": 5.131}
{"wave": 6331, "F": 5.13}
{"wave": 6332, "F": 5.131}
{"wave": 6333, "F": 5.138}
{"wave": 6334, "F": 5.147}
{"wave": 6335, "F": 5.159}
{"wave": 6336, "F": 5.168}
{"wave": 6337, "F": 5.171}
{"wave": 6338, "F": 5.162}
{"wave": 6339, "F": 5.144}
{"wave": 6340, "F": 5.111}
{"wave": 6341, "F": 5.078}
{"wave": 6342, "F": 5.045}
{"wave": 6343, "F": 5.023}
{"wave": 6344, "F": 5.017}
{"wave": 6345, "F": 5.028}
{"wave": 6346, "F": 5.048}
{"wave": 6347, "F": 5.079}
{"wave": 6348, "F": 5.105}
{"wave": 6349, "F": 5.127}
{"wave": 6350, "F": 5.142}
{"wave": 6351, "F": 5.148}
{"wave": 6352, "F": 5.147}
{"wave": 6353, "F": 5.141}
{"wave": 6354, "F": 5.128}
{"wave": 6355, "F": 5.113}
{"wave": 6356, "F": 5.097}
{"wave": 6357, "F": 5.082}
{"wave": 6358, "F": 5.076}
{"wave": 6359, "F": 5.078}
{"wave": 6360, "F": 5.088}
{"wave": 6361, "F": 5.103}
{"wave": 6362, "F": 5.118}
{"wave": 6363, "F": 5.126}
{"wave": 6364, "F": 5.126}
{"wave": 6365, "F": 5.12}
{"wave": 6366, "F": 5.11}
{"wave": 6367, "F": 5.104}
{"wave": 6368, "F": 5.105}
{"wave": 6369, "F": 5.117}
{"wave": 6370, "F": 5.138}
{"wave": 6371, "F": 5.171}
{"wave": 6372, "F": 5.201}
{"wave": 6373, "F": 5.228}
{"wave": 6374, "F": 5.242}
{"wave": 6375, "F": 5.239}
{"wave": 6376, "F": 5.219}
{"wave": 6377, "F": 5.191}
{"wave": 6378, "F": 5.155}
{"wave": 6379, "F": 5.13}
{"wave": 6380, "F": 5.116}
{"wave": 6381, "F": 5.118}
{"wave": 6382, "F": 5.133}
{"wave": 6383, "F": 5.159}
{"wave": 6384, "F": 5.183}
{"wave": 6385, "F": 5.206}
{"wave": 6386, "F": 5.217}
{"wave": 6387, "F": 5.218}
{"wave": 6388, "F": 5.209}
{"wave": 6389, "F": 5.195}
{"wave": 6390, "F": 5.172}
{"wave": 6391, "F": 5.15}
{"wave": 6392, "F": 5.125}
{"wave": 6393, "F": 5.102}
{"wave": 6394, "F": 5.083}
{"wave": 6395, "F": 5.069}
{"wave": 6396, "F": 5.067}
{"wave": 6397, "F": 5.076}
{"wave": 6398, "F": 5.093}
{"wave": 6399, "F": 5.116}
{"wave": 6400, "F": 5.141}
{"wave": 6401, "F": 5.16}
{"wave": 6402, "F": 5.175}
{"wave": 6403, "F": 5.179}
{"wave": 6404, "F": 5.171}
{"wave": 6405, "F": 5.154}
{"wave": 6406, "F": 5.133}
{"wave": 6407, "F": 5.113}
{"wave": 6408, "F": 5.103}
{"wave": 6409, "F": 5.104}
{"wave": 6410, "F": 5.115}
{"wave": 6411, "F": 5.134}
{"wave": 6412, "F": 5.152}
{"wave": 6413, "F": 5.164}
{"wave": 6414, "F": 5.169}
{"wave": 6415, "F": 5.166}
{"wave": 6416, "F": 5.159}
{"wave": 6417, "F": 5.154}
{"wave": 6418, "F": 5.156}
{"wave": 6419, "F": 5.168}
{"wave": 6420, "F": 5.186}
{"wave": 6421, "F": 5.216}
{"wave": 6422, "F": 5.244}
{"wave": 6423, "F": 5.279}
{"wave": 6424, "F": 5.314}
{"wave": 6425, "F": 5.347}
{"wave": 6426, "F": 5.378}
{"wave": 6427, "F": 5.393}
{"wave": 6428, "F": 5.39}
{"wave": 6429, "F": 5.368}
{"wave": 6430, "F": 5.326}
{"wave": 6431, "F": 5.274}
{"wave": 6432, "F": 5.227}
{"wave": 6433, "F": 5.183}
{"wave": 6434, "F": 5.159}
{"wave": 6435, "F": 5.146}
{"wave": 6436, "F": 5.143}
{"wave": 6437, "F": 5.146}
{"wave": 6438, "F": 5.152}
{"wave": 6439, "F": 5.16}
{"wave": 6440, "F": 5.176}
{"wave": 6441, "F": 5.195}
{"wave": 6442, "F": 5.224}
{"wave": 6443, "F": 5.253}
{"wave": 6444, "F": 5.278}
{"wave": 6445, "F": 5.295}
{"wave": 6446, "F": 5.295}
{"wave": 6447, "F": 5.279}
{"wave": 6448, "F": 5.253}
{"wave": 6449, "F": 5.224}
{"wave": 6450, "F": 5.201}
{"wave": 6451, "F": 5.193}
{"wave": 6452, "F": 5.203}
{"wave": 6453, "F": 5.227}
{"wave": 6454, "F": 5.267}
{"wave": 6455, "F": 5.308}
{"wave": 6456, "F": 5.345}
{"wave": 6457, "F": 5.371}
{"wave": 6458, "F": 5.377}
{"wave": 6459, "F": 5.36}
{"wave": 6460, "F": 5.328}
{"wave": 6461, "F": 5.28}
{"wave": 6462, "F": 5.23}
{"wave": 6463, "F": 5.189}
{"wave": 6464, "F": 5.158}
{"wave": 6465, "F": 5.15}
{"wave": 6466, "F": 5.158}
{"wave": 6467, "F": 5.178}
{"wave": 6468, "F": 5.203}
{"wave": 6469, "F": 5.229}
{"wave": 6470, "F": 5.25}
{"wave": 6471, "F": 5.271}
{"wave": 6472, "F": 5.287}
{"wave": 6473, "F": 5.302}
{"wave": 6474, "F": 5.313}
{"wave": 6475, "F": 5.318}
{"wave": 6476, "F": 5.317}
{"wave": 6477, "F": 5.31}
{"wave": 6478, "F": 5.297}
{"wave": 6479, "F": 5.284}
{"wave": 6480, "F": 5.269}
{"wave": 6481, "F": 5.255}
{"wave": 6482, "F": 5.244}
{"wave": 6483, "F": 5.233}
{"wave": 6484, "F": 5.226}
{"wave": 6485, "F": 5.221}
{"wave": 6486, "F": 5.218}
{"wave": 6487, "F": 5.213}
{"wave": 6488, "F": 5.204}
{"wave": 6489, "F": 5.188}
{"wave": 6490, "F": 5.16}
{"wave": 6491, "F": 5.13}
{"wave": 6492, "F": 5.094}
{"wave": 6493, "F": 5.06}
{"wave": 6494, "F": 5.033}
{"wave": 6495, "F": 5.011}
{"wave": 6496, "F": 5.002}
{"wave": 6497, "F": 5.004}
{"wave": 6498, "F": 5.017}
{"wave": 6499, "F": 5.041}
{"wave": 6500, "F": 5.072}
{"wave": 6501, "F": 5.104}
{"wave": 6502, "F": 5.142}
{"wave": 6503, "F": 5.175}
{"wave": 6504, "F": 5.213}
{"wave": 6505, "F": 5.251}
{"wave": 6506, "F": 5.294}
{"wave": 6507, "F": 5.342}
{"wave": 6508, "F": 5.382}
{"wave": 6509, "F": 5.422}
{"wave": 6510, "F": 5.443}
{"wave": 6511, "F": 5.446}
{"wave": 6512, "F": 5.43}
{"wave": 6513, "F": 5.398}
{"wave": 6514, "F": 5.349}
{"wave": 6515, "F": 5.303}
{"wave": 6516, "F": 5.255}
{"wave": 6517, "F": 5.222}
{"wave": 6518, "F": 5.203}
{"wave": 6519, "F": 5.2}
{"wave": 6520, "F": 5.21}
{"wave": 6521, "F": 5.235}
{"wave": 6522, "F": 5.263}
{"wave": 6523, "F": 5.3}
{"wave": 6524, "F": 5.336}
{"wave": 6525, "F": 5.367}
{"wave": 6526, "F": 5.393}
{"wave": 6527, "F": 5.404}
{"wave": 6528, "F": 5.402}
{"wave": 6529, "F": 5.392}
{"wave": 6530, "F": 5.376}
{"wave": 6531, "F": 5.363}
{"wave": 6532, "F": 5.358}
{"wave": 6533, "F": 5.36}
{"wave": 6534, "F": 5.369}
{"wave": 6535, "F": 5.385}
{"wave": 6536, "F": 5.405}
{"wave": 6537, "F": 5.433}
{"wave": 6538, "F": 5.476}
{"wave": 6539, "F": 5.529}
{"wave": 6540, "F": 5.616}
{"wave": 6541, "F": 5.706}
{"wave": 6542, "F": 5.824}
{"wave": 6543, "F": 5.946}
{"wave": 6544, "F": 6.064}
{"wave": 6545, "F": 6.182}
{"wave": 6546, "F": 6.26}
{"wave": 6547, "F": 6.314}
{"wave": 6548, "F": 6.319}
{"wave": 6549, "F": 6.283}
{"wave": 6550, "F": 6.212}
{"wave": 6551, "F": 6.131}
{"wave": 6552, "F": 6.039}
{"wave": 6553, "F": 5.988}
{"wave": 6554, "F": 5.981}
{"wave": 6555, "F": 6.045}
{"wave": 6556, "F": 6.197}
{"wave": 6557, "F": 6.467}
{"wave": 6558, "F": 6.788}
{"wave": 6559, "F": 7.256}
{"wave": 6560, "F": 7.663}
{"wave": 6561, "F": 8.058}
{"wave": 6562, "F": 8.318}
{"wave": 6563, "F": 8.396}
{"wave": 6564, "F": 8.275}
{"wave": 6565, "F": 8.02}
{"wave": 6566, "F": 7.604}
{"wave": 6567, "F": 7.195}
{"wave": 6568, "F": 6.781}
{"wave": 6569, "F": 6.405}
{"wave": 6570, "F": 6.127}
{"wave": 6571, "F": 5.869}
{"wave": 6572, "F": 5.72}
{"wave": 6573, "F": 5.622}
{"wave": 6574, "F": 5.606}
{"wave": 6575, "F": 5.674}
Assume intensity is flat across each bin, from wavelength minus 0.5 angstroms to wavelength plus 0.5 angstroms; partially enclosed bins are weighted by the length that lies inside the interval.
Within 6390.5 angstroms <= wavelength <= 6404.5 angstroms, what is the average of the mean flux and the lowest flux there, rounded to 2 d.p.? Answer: 5.09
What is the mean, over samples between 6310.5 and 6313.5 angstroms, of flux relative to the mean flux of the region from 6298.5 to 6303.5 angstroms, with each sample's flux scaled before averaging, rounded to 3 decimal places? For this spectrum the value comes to 0.969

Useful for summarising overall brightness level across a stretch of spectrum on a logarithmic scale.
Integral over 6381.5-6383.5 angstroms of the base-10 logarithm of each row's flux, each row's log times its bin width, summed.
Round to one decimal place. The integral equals 1.4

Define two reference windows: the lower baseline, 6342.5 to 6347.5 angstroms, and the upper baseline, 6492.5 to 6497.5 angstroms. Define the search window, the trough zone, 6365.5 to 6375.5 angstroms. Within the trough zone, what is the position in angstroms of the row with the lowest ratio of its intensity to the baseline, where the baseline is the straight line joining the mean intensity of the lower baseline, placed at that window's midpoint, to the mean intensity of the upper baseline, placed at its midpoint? 6367 angstroms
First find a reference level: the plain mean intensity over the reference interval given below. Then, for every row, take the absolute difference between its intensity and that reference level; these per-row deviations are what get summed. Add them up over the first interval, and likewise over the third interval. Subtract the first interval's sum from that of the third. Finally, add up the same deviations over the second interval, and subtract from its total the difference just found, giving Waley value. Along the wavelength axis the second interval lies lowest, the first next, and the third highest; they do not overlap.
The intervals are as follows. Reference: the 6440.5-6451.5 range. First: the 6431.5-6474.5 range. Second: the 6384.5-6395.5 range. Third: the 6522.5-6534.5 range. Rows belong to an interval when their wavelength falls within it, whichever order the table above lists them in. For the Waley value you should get 1.9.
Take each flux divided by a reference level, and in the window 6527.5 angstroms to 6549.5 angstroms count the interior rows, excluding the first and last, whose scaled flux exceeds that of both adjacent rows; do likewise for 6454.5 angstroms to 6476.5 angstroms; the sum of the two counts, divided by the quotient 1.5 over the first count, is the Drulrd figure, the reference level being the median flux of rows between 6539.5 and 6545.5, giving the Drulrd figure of 2.0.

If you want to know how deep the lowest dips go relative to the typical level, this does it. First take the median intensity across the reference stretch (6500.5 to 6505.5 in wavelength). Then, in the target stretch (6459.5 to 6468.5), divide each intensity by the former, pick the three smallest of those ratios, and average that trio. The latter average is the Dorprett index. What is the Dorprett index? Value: 1.00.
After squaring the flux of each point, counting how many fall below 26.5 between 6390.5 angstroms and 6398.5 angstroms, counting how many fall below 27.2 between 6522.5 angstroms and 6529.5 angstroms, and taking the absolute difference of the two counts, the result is 7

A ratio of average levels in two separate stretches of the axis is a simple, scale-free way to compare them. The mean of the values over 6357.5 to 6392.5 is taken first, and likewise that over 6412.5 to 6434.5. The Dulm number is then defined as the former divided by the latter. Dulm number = 0.98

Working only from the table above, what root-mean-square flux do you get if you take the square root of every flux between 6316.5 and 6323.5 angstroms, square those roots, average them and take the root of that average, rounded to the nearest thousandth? 2.240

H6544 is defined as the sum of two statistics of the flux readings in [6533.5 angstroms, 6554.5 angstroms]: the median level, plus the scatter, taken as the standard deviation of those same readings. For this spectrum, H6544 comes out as 6.32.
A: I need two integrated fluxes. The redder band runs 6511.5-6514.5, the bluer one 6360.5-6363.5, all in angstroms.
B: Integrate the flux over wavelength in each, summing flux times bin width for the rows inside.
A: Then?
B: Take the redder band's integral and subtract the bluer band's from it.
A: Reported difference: 0.8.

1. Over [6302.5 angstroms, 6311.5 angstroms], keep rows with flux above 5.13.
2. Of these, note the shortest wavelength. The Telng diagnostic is 6303 angstroms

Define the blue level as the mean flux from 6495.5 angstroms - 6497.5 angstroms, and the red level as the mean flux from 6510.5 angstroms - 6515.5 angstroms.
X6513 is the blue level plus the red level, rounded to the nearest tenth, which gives 10.4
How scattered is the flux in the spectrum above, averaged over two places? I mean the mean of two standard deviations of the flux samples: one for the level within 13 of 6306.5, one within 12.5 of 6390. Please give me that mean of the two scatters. 0.08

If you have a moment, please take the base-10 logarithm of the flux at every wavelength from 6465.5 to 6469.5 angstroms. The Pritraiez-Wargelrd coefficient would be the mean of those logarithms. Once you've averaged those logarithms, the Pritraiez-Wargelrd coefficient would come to 0.715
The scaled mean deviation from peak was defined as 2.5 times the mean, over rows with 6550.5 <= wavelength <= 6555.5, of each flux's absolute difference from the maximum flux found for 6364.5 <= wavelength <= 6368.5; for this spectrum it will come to 2.3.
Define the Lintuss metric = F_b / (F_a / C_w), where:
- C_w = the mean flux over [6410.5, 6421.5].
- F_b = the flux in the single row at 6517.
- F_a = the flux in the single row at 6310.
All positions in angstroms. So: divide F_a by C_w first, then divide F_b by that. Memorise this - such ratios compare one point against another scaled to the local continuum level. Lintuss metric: 5.24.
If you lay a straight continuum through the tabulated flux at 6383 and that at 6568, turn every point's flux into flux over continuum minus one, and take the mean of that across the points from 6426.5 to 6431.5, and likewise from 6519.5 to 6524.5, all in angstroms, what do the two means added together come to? -0.21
